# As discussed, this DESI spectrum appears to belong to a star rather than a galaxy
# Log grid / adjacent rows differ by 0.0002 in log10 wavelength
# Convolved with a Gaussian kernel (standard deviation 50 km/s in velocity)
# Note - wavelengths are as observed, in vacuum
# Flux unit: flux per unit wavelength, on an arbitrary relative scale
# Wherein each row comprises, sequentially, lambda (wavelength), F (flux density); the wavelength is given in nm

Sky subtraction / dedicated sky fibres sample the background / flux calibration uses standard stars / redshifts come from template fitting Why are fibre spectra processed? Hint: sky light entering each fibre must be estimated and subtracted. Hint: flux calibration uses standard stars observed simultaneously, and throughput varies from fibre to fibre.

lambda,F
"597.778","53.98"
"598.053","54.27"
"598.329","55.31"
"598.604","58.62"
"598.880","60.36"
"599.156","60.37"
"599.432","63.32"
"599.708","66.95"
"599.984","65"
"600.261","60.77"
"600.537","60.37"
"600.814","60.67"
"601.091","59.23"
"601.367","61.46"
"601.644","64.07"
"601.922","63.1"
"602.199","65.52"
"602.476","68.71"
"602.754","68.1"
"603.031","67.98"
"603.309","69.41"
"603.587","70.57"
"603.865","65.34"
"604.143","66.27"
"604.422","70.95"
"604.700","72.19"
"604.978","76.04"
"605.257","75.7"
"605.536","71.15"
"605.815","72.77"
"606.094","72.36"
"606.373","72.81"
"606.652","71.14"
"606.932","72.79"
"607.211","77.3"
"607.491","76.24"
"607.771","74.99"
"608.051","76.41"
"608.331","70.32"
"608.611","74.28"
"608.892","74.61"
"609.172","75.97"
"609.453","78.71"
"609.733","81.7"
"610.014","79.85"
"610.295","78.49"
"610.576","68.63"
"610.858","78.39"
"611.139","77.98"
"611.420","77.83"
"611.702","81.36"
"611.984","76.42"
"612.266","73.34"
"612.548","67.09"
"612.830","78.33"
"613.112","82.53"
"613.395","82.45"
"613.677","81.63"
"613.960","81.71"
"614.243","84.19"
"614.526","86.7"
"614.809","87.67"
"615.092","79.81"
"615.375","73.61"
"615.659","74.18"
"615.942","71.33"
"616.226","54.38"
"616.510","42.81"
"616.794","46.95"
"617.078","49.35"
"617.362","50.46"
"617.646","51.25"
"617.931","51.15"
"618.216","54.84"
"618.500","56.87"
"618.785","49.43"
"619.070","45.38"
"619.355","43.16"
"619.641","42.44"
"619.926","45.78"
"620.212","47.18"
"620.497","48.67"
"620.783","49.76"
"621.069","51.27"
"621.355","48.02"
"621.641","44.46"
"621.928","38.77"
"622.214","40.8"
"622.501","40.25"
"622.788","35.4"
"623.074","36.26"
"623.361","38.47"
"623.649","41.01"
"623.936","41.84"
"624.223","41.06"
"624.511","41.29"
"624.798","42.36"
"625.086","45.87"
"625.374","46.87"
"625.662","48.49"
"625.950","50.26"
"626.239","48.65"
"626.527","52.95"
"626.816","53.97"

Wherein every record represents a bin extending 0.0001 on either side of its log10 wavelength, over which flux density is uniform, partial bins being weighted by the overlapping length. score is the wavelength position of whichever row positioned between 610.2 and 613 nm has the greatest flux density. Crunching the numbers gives 611.702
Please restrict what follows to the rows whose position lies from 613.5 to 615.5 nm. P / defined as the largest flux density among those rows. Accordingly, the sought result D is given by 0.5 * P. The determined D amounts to 44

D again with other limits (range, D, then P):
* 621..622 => 26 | 51.27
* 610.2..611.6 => 39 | 78.49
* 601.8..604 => 35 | 70.57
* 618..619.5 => 28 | 56.87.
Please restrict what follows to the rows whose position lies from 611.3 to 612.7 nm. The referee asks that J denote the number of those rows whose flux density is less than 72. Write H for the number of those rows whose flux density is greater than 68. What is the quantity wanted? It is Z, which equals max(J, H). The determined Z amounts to 4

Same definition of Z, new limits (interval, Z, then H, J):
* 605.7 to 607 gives 5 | 5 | 1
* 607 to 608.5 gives 5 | 5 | 1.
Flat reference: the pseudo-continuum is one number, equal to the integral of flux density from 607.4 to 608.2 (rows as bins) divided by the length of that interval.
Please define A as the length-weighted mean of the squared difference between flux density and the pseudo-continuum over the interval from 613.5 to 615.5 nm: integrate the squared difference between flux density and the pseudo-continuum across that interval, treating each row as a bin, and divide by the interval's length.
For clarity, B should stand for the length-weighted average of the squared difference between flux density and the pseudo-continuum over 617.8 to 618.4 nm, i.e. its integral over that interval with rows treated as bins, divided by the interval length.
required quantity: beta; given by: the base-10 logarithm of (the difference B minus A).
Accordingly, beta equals 2.65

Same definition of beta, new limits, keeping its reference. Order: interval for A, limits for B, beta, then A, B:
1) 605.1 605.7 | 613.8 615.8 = 1.65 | 10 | 55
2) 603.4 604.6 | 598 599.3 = 2.42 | 60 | 321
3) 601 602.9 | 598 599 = 2.32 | 138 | 346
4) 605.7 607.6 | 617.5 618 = 2.77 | 9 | 604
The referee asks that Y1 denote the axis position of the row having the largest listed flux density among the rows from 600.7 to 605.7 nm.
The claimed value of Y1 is 604.978 nm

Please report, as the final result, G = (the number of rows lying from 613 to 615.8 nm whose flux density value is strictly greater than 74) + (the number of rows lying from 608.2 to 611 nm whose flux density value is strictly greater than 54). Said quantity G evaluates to 19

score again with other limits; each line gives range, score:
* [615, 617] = 615.092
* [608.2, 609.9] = 609.733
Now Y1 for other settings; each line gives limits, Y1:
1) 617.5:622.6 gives 618.500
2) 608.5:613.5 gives 613.112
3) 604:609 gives 607.211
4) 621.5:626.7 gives 626.527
